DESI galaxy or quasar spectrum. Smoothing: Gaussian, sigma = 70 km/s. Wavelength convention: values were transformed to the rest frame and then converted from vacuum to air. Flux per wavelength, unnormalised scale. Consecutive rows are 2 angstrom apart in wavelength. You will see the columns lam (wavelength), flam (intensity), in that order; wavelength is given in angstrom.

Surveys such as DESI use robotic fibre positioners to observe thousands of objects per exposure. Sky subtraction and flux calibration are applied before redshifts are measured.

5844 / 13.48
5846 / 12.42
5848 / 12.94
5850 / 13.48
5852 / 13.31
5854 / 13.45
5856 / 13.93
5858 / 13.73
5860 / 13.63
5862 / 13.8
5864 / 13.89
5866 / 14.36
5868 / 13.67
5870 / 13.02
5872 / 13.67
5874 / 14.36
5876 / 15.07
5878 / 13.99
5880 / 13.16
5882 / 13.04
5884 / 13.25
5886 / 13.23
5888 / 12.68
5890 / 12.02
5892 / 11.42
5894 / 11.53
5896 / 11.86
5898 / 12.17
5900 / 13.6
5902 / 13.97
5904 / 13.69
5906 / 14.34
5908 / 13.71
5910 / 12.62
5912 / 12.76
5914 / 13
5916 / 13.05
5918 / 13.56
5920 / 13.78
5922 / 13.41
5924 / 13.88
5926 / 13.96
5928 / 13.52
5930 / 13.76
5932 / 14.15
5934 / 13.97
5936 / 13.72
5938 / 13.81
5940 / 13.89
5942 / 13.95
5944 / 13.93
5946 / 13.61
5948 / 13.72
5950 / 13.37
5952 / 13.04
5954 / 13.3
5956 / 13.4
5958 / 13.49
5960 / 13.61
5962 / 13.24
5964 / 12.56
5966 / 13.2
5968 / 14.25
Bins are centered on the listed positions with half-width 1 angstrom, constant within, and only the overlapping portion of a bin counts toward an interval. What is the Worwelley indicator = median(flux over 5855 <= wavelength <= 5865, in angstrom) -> 13.8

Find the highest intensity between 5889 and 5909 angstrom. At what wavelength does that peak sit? 5906 angstrom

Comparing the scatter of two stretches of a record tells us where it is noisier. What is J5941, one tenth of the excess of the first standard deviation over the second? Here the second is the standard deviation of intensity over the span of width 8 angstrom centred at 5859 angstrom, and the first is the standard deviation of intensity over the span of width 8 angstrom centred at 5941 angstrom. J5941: -0.006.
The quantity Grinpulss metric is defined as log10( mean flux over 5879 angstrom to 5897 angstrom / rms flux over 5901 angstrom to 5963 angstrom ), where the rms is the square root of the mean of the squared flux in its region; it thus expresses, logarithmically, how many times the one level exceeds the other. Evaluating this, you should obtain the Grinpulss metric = -0.038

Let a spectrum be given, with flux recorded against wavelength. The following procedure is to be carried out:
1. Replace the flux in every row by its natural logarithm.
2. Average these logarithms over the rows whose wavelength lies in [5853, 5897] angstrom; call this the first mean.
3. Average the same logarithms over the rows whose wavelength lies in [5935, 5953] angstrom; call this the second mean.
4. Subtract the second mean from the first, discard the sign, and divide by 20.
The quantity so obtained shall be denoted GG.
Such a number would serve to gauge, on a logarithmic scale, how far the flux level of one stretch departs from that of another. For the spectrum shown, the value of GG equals 0.0015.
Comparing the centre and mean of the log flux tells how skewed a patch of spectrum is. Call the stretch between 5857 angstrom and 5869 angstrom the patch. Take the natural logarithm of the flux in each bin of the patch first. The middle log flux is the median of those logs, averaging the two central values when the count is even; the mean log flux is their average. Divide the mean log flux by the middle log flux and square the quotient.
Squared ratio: 1.00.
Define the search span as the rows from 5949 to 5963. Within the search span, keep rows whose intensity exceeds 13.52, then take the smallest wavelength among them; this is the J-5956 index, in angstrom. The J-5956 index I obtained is 5960 angstrom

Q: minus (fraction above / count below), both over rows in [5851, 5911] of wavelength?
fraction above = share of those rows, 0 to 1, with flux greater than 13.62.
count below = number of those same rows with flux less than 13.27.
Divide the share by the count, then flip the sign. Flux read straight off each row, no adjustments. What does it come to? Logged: -0.042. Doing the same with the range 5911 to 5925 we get -0.095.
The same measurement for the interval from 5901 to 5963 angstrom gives -0.086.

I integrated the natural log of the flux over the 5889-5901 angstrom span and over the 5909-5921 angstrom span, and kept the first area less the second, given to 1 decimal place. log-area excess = -1.0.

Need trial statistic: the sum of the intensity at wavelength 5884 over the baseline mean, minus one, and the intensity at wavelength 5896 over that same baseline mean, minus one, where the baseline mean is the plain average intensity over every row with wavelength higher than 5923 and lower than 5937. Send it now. -0.19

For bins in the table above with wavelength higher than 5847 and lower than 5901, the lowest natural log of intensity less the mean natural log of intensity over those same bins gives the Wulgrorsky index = -0.15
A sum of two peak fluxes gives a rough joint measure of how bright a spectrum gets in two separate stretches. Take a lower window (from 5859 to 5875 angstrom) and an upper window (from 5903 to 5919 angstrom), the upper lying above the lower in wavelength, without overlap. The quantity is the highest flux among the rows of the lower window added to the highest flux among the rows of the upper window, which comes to 28.7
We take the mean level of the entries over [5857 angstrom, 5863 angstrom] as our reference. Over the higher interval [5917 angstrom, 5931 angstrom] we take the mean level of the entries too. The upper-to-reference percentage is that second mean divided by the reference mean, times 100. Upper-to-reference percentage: 100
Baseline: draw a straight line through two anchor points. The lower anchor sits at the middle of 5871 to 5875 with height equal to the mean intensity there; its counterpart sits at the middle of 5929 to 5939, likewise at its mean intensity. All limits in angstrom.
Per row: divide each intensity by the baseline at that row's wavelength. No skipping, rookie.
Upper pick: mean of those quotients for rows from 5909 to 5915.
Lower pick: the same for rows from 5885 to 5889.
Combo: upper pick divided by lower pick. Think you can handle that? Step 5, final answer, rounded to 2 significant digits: 0.99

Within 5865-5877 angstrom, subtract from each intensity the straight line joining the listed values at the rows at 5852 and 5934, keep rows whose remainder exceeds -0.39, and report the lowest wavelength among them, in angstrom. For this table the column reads 5866 angstrom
